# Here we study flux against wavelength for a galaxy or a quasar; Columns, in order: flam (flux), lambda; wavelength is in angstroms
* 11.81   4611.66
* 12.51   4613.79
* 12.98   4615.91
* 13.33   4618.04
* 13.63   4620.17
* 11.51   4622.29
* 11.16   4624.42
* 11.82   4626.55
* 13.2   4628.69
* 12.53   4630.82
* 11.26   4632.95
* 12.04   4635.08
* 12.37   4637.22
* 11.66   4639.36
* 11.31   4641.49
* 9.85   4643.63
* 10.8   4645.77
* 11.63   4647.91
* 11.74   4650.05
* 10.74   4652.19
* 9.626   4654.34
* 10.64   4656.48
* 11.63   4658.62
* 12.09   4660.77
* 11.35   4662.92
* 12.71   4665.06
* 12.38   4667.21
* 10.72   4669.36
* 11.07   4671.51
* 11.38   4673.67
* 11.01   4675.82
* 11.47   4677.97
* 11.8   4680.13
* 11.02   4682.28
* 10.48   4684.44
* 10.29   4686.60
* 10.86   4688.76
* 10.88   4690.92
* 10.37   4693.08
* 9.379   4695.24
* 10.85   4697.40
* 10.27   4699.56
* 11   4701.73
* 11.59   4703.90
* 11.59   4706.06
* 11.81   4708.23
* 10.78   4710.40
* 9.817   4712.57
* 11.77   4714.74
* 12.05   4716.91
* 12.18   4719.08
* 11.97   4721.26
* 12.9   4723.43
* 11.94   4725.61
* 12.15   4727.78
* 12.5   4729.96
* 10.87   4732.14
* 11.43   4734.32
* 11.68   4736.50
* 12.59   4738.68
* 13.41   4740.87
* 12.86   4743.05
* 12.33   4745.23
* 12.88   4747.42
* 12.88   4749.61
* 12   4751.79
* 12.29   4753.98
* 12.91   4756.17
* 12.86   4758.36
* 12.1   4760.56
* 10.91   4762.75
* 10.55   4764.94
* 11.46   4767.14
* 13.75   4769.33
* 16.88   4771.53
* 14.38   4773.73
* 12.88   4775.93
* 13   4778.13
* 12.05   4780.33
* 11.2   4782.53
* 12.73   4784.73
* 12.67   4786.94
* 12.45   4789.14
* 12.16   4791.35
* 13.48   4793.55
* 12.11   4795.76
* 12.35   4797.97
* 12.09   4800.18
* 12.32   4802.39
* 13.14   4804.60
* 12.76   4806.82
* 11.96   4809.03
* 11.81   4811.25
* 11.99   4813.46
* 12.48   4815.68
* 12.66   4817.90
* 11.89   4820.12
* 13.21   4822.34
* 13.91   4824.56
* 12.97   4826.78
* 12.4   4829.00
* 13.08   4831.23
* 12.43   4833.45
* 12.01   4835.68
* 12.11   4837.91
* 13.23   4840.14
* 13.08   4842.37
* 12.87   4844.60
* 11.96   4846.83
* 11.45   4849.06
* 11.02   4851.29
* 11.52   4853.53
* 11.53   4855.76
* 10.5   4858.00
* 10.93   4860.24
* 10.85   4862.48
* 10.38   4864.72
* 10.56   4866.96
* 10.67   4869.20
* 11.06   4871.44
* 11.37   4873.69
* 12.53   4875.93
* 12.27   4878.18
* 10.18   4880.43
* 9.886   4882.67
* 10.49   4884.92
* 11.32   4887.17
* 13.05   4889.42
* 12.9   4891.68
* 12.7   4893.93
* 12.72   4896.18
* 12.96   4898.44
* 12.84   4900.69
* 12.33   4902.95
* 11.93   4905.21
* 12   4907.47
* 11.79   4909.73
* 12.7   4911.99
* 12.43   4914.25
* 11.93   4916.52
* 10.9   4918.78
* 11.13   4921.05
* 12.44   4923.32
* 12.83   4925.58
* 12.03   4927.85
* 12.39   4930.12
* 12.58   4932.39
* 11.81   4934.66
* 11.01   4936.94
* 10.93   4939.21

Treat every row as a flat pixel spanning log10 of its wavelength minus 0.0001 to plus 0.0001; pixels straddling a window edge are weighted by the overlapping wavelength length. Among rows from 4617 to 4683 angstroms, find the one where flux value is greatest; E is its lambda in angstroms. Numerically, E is 4620.17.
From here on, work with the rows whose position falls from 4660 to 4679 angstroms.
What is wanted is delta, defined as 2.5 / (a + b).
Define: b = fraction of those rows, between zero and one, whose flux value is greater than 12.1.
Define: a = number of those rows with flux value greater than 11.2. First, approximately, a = 6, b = 0.2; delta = 0.40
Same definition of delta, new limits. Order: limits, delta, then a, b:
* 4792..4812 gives 0.26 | 9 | 0.7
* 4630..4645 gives 0.40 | 6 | 0.3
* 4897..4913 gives 0.33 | 7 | 0.6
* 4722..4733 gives 0.54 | 4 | 0.6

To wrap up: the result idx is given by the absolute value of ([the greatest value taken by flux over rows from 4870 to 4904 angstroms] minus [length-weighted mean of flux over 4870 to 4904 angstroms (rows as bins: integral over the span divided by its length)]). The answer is 1.2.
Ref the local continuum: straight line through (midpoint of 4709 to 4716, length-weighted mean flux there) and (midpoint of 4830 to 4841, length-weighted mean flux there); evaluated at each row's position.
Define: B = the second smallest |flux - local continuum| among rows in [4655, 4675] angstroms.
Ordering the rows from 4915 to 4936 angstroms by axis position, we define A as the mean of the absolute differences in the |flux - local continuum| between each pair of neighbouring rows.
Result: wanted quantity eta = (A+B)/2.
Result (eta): 0.58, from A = 0.63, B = 0.54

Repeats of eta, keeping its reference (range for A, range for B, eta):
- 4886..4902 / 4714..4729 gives 0.65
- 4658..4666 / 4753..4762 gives 0.85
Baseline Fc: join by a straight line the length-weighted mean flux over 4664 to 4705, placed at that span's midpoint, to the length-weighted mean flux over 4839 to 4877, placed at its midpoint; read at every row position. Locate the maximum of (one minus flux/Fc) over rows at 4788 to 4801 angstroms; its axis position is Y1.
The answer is 4800.18 angstroms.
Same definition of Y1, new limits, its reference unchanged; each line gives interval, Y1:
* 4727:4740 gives 4732.14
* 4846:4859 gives 4858.00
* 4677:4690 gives 4686.60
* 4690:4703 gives 4695.24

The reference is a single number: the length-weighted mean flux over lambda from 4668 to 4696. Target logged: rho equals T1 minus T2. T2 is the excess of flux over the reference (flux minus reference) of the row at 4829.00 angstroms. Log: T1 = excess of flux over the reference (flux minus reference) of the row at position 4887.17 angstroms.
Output -1.1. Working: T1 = 0.5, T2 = 1.5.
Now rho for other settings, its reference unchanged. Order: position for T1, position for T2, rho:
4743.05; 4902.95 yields 0.5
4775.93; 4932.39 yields 0.3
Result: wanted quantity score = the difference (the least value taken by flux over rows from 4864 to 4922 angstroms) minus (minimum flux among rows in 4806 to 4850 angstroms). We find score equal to -1.56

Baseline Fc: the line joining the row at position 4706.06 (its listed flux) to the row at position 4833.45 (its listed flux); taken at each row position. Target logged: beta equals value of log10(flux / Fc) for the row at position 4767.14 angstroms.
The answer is -0.02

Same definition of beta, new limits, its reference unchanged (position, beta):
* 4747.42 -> 0.04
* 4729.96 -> 0.03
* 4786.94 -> 0.02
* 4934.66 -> -0.04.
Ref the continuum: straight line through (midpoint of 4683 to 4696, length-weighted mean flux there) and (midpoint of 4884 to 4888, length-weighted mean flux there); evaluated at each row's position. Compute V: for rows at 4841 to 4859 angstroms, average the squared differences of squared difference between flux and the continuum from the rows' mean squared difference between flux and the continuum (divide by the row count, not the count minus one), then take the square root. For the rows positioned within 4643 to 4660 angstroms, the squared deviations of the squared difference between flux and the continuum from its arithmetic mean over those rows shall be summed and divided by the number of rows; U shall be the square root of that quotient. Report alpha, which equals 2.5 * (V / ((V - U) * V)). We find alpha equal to 2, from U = 0.8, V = 1.9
